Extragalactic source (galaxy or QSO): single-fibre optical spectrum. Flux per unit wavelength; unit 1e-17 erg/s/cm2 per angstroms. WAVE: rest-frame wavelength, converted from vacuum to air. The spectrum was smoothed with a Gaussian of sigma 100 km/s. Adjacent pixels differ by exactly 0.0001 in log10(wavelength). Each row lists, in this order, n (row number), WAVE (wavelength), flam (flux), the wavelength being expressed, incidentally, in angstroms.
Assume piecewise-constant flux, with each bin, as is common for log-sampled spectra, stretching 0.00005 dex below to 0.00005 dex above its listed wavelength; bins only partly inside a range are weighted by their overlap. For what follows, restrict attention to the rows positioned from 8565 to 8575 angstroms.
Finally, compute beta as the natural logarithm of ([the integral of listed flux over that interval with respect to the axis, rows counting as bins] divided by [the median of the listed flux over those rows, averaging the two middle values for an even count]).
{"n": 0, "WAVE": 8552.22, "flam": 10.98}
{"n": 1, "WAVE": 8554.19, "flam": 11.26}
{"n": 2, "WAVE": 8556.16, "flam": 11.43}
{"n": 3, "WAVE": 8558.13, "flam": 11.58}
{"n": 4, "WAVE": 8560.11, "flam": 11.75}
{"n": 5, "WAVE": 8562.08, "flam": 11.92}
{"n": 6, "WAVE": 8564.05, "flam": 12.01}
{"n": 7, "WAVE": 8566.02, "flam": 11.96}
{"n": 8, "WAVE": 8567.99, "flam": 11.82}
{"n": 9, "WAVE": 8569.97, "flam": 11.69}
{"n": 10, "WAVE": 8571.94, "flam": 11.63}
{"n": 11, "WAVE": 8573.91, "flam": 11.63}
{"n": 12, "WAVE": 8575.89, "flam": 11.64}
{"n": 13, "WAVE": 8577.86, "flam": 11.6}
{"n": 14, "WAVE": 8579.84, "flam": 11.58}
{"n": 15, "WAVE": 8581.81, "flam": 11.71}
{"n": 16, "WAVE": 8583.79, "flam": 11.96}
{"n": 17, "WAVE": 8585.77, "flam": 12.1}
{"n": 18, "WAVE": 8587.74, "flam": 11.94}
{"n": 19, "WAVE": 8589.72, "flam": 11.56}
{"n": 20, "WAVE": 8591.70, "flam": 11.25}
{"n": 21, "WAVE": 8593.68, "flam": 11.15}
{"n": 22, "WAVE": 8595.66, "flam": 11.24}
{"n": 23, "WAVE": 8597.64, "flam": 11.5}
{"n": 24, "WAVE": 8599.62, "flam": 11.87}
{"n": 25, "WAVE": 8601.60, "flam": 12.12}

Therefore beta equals 2.31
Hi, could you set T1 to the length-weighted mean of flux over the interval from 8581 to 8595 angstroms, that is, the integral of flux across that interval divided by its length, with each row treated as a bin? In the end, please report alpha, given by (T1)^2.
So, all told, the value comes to 136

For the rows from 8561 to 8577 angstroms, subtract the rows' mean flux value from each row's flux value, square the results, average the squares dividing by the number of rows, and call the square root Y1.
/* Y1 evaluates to 0.149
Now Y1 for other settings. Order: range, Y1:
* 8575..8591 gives 0.195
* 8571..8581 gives 0.022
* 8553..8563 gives 0.232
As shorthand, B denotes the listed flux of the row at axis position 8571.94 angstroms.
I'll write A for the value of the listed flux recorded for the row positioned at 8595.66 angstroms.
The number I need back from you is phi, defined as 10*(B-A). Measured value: 4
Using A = 11.24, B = 11.63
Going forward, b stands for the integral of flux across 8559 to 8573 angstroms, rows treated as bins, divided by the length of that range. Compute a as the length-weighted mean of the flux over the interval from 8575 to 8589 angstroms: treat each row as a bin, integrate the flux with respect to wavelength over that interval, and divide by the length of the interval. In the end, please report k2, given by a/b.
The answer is 1.00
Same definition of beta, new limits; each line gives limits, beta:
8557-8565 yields 2.08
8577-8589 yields 2.48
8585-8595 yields 2.30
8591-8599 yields 2.09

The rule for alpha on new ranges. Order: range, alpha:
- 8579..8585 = 138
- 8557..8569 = 140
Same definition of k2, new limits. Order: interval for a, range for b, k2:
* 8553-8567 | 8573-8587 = 0.99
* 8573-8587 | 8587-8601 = 1.02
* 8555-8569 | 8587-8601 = 1.02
